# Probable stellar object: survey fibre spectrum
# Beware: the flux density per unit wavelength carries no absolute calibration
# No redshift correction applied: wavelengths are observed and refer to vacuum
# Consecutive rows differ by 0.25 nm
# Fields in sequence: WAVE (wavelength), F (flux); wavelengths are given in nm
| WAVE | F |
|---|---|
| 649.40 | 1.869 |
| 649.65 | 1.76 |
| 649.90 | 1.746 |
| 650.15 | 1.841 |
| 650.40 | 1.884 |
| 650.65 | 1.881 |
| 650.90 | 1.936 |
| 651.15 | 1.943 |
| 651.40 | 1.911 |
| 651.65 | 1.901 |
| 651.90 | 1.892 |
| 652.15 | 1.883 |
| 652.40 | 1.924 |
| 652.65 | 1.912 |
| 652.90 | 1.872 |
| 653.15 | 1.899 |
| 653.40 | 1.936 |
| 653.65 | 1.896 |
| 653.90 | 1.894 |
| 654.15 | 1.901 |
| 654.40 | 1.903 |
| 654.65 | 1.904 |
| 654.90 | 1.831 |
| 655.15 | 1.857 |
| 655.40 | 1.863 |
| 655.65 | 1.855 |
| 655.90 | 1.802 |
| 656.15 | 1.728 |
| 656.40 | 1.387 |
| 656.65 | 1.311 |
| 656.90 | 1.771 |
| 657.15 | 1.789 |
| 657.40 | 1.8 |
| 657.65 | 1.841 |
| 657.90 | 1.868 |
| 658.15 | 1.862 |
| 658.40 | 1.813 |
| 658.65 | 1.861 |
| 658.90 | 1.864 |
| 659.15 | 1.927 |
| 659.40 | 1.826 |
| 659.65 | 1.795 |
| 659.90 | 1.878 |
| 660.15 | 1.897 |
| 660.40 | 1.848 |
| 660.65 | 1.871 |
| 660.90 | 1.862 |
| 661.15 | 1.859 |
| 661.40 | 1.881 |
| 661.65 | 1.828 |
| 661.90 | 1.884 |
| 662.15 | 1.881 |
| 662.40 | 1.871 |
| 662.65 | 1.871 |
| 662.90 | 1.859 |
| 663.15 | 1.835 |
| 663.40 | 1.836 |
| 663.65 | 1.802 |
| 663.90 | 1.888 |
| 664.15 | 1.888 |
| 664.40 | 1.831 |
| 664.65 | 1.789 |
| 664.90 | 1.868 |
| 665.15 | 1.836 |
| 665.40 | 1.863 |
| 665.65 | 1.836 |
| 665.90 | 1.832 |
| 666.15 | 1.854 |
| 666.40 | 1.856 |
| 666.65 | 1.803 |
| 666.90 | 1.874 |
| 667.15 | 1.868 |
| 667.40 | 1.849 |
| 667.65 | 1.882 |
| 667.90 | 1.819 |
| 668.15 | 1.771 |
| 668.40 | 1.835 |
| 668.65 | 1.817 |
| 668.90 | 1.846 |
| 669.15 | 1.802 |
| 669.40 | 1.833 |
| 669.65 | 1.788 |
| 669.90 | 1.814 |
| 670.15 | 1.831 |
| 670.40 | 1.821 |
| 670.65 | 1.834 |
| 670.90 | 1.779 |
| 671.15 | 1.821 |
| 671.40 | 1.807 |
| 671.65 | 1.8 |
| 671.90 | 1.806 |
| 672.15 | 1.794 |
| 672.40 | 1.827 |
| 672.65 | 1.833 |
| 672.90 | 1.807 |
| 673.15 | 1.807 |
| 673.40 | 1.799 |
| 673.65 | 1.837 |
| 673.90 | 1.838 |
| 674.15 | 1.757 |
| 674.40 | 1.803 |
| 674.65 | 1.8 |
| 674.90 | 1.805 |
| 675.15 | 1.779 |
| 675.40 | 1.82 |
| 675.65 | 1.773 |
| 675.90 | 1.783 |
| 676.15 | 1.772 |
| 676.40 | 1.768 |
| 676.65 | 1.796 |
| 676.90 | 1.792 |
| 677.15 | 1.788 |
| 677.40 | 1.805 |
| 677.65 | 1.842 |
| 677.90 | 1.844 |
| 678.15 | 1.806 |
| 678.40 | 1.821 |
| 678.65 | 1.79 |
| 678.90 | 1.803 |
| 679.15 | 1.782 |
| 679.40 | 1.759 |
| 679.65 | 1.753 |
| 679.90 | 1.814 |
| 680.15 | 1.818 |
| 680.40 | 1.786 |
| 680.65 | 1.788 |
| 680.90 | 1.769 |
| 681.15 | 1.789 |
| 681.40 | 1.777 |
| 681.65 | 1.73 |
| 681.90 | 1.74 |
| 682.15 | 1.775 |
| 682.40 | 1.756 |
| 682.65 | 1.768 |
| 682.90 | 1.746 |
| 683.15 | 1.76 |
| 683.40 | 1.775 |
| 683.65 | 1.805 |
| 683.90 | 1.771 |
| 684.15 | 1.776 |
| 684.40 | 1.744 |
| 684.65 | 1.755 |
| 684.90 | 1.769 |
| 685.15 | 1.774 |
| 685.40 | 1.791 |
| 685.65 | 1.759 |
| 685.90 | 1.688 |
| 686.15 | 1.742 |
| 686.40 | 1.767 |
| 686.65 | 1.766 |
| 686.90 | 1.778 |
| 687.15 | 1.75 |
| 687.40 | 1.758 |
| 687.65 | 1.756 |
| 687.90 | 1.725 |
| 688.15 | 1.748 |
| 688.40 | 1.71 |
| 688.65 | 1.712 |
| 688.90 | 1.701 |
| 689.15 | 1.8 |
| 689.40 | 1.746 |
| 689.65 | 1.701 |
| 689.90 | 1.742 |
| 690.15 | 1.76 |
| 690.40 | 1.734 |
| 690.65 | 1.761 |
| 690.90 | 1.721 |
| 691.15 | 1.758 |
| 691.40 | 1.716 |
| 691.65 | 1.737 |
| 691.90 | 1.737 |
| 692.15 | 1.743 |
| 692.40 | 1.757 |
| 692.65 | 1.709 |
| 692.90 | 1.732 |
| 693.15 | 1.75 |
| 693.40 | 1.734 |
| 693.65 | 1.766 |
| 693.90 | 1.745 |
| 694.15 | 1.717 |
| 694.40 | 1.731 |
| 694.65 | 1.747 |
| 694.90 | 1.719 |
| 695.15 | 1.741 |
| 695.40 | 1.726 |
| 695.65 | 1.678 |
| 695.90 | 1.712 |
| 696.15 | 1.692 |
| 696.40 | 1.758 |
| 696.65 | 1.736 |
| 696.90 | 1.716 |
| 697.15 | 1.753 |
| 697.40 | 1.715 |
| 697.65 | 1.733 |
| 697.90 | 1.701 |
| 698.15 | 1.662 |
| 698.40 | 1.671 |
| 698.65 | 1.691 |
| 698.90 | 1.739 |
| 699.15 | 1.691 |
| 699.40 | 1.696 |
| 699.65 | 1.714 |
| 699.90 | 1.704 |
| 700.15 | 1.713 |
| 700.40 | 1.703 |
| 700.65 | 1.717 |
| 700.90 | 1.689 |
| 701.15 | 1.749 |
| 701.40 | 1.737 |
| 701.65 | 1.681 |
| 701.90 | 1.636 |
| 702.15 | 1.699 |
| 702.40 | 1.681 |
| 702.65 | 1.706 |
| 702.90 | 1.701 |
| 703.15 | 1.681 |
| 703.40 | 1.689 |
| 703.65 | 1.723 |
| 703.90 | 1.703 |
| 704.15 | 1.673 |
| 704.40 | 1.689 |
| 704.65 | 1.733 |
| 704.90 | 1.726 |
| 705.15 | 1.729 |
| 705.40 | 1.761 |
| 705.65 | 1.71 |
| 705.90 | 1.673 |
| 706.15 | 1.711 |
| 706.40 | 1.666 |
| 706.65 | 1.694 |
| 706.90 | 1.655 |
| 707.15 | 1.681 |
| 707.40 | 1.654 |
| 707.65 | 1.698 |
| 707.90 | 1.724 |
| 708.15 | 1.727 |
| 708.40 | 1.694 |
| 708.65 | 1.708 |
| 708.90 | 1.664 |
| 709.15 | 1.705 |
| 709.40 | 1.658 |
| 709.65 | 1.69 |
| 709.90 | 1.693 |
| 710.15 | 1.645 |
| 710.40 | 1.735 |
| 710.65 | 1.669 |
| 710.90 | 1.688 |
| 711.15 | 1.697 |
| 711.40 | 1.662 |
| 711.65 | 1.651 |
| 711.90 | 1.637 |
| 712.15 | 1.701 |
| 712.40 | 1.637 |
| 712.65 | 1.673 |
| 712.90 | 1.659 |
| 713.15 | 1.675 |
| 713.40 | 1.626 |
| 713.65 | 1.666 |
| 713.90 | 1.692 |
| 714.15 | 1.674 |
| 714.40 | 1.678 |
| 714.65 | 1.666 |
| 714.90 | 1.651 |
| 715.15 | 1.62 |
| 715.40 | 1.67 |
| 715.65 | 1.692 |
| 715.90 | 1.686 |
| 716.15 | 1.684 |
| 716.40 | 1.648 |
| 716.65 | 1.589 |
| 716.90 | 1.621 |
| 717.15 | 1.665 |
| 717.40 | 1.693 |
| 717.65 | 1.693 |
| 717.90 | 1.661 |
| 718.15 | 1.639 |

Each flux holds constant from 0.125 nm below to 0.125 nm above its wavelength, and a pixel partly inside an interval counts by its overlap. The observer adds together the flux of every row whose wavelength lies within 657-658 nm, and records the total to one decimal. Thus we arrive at 7.3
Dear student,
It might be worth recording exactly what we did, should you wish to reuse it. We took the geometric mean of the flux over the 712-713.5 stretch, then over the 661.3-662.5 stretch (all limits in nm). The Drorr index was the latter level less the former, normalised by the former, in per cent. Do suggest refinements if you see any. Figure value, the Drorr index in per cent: 12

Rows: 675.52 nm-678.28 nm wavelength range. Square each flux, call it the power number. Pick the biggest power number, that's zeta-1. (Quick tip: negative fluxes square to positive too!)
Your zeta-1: 3.40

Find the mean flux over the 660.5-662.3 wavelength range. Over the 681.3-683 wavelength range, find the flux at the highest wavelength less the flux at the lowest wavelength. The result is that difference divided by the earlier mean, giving -0.017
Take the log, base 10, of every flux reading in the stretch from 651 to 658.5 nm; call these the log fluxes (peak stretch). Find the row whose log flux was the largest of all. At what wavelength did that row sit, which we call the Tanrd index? 651.15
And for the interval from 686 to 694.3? 689.15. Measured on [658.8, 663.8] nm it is 659.15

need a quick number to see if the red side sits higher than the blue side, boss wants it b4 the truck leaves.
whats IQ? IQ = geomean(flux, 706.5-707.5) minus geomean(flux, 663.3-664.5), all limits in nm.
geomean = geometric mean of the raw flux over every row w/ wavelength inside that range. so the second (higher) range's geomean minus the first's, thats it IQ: -0.178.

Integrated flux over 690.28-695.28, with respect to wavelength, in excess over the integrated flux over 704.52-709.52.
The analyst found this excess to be 0.20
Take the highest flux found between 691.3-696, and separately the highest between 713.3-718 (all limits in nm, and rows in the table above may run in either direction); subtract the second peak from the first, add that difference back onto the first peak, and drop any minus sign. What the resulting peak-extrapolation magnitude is 1.84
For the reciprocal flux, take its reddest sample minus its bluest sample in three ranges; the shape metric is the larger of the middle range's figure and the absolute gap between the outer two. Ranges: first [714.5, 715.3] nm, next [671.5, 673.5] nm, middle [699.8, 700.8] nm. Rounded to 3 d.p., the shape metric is 0.017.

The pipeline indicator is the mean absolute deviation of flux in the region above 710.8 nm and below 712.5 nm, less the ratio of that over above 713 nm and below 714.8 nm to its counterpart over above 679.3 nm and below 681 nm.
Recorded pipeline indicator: -0.6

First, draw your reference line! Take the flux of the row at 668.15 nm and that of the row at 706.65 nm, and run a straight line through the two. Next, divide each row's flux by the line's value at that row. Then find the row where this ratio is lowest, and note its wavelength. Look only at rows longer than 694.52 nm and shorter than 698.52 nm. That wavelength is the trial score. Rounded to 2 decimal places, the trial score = 698.15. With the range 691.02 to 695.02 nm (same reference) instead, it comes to 692.65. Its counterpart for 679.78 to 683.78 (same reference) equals 681.65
